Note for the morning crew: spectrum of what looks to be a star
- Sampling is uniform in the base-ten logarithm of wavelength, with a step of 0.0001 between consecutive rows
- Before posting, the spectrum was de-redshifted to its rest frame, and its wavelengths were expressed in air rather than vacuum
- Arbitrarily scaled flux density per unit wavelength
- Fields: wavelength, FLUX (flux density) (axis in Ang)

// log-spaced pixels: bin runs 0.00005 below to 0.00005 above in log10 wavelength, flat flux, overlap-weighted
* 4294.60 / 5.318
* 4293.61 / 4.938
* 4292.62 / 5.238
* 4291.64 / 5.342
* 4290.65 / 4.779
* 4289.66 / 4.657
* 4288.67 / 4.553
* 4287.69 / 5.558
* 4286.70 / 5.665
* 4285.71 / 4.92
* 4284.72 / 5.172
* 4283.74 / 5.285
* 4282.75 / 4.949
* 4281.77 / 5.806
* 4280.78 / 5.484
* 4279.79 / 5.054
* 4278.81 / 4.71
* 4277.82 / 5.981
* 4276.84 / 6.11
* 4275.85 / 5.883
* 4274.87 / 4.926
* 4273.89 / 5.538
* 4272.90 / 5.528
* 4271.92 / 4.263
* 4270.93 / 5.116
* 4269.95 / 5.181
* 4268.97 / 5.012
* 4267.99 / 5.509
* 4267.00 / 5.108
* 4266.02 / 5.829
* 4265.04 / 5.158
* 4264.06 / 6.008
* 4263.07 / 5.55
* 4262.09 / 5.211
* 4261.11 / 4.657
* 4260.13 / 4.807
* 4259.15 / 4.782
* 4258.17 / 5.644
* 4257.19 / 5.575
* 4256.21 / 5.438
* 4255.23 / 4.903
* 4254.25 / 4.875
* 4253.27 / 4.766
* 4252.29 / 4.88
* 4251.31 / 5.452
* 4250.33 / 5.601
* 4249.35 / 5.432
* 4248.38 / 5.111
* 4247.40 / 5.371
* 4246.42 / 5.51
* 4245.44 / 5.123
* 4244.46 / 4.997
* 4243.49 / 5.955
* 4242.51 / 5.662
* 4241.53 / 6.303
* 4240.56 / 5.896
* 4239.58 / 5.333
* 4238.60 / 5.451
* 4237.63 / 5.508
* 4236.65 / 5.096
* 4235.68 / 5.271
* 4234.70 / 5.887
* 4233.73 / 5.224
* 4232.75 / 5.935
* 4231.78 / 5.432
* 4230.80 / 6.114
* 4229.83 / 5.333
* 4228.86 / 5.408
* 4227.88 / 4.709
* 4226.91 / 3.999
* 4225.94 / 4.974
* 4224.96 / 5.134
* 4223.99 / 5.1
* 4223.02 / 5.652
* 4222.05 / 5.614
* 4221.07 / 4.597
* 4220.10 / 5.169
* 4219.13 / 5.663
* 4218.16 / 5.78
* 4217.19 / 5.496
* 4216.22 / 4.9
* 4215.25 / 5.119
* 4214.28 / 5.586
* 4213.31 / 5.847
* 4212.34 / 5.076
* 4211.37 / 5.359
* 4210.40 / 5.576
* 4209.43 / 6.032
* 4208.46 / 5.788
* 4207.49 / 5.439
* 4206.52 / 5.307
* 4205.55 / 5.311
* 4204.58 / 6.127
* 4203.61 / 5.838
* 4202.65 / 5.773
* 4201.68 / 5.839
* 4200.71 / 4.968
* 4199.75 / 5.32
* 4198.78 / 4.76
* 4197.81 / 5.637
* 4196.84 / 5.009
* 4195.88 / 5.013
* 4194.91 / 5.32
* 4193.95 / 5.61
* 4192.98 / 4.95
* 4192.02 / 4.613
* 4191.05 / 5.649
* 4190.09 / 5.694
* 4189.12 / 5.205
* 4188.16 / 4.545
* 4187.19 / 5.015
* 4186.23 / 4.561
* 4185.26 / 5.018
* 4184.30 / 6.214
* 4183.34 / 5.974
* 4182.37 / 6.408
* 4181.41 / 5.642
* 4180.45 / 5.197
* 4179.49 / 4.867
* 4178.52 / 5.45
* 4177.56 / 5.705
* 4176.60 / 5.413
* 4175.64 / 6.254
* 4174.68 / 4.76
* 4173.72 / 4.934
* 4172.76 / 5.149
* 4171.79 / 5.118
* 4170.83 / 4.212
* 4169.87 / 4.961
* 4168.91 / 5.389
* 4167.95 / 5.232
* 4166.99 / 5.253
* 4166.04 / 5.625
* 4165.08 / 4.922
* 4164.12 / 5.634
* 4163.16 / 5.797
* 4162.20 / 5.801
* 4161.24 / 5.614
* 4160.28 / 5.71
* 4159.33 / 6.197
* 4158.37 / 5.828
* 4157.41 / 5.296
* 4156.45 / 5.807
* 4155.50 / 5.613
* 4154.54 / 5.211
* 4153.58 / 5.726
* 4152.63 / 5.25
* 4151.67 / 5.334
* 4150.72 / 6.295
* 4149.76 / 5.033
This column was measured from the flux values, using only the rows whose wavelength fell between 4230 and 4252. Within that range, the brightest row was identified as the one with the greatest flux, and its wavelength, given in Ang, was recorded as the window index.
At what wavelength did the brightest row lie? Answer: 4241.53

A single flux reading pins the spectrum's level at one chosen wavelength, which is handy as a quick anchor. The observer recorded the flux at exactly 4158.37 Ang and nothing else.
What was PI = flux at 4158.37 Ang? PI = 5.828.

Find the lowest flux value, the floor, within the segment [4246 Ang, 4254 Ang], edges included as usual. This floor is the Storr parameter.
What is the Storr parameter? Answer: 4.766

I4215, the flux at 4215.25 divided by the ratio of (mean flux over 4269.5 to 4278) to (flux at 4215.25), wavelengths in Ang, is 4.9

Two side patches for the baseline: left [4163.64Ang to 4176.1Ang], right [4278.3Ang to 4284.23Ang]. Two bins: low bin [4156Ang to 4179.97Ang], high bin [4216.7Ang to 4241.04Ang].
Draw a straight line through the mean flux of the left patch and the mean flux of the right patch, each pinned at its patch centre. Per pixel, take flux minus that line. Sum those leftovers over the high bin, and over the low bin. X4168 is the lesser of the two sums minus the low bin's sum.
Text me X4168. -1.5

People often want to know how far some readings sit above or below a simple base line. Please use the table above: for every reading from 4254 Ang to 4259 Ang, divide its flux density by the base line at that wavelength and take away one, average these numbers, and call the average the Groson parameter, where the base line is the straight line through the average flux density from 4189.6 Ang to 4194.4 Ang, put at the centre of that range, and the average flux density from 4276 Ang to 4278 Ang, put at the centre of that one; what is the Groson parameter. -0.10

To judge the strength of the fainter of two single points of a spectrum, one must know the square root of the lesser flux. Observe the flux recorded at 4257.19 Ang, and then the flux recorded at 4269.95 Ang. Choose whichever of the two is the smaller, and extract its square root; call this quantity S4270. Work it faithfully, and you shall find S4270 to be 2.28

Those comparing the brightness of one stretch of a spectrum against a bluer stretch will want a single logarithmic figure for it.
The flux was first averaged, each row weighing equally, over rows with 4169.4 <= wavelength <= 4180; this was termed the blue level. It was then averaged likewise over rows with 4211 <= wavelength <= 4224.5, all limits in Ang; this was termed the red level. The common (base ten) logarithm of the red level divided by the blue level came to 0.016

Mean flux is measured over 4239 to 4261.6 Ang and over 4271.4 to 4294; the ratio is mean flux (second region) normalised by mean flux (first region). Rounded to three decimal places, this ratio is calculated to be 0.986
